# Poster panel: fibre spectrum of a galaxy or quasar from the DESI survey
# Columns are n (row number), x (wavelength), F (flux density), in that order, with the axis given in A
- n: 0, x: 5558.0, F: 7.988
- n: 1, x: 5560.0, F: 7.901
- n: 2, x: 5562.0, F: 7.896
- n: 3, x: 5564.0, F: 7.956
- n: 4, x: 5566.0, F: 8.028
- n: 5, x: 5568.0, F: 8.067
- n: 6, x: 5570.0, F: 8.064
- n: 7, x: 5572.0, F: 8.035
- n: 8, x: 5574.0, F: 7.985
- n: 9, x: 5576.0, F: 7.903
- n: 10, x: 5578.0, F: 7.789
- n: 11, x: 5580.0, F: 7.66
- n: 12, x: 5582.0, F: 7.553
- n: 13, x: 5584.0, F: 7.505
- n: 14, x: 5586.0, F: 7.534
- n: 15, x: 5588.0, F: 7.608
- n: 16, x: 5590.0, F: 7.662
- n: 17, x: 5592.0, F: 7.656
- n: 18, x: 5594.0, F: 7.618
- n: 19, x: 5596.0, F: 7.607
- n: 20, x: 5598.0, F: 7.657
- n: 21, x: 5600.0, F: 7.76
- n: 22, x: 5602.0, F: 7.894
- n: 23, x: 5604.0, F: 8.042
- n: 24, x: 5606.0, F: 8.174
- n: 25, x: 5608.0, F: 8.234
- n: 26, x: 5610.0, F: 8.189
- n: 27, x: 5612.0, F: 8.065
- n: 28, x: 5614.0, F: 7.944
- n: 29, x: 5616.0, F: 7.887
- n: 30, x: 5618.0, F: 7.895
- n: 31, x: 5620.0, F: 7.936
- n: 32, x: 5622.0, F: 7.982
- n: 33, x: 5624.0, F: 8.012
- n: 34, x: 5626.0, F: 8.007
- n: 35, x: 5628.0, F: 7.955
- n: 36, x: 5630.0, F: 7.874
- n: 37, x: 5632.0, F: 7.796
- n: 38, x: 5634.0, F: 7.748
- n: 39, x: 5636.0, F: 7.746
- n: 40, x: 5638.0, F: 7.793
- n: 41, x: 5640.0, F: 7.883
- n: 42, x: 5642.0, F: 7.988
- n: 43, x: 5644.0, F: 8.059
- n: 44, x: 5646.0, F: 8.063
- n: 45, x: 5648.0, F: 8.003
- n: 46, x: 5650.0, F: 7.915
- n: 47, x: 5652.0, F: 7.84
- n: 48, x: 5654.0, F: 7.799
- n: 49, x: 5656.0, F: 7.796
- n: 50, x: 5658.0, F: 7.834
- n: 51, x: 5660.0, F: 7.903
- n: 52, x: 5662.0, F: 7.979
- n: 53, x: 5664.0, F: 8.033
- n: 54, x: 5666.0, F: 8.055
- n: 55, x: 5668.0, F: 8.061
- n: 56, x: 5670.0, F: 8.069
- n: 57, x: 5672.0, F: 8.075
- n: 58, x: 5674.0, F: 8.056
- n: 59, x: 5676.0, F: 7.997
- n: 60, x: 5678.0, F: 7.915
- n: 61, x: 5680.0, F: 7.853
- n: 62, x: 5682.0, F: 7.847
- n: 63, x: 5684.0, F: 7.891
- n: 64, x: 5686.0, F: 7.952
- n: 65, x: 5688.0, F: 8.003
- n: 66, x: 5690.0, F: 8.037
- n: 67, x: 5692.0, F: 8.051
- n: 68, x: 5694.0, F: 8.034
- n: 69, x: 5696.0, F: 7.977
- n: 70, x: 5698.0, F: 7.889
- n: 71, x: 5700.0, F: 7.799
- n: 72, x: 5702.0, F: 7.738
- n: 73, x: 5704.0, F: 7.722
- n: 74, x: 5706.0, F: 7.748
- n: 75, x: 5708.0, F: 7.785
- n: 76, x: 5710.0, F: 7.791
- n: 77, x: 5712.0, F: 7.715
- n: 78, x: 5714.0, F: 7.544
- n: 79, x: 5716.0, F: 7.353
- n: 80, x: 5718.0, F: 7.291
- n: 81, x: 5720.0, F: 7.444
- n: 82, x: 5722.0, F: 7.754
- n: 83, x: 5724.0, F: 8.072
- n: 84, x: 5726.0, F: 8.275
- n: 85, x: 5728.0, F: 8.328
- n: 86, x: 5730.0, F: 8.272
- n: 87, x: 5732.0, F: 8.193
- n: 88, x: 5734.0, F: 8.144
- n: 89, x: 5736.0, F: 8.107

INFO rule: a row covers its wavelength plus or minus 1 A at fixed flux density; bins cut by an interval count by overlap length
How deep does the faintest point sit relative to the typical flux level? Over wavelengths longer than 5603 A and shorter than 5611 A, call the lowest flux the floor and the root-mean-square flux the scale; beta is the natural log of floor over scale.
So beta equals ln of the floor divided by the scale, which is -0.0146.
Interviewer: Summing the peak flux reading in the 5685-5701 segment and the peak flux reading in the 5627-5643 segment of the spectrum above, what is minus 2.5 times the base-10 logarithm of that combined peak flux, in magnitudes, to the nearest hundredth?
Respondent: -3.01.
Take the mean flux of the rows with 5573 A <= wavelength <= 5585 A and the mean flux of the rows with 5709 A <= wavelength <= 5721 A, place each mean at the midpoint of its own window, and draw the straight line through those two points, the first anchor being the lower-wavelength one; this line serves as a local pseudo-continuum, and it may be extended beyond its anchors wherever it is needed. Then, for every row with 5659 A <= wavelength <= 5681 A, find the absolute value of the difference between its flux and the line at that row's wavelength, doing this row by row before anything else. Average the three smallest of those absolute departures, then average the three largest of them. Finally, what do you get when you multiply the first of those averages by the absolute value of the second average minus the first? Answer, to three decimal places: 0.053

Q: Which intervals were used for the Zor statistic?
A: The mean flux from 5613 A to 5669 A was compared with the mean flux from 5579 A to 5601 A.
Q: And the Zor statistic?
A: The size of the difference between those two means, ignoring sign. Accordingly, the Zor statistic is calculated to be 0.30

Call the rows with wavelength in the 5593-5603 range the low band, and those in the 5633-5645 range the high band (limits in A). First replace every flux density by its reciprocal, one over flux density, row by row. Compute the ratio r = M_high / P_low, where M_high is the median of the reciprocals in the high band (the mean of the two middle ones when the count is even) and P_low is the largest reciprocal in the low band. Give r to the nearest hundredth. 0.97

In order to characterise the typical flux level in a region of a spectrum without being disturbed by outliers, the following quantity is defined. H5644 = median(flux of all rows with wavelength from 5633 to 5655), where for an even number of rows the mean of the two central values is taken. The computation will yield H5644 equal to 7.88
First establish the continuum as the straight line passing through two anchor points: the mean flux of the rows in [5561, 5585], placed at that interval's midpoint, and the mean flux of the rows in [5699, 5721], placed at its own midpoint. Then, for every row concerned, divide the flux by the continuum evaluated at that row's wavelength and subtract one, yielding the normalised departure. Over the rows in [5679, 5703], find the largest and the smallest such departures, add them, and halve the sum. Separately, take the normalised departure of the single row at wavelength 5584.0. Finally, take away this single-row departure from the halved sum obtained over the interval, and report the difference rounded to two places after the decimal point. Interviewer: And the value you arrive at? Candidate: 0.08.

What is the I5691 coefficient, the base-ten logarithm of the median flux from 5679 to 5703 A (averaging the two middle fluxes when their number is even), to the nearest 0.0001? 0.8988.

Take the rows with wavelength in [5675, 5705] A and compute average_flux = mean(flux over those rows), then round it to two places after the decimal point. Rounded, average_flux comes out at 7.91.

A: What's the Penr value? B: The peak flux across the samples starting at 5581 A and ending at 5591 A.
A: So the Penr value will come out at 7.662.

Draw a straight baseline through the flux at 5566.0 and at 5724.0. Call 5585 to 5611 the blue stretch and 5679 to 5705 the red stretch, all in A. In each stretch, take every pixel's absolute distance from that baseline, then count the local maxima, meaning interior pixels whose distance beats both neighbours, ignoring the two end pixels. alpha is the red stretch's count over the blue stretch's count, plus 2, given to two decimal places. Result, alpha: 2.50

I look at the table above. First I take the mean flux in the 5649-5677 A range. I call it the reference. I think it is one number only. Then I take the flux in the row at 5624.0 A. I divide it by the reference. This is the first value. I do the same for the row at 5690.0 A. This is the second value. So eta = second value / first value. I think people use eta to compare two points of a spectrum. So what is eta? 1.00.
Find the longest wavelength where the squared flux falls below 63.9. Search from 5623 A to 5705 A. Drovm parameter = 5704.0 A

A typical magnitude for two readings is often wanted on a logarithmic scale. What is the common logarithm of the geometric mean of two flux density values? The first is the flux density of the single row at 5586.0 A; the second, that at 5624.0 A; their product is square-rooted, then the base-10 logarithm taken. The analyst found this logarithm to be 0.890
